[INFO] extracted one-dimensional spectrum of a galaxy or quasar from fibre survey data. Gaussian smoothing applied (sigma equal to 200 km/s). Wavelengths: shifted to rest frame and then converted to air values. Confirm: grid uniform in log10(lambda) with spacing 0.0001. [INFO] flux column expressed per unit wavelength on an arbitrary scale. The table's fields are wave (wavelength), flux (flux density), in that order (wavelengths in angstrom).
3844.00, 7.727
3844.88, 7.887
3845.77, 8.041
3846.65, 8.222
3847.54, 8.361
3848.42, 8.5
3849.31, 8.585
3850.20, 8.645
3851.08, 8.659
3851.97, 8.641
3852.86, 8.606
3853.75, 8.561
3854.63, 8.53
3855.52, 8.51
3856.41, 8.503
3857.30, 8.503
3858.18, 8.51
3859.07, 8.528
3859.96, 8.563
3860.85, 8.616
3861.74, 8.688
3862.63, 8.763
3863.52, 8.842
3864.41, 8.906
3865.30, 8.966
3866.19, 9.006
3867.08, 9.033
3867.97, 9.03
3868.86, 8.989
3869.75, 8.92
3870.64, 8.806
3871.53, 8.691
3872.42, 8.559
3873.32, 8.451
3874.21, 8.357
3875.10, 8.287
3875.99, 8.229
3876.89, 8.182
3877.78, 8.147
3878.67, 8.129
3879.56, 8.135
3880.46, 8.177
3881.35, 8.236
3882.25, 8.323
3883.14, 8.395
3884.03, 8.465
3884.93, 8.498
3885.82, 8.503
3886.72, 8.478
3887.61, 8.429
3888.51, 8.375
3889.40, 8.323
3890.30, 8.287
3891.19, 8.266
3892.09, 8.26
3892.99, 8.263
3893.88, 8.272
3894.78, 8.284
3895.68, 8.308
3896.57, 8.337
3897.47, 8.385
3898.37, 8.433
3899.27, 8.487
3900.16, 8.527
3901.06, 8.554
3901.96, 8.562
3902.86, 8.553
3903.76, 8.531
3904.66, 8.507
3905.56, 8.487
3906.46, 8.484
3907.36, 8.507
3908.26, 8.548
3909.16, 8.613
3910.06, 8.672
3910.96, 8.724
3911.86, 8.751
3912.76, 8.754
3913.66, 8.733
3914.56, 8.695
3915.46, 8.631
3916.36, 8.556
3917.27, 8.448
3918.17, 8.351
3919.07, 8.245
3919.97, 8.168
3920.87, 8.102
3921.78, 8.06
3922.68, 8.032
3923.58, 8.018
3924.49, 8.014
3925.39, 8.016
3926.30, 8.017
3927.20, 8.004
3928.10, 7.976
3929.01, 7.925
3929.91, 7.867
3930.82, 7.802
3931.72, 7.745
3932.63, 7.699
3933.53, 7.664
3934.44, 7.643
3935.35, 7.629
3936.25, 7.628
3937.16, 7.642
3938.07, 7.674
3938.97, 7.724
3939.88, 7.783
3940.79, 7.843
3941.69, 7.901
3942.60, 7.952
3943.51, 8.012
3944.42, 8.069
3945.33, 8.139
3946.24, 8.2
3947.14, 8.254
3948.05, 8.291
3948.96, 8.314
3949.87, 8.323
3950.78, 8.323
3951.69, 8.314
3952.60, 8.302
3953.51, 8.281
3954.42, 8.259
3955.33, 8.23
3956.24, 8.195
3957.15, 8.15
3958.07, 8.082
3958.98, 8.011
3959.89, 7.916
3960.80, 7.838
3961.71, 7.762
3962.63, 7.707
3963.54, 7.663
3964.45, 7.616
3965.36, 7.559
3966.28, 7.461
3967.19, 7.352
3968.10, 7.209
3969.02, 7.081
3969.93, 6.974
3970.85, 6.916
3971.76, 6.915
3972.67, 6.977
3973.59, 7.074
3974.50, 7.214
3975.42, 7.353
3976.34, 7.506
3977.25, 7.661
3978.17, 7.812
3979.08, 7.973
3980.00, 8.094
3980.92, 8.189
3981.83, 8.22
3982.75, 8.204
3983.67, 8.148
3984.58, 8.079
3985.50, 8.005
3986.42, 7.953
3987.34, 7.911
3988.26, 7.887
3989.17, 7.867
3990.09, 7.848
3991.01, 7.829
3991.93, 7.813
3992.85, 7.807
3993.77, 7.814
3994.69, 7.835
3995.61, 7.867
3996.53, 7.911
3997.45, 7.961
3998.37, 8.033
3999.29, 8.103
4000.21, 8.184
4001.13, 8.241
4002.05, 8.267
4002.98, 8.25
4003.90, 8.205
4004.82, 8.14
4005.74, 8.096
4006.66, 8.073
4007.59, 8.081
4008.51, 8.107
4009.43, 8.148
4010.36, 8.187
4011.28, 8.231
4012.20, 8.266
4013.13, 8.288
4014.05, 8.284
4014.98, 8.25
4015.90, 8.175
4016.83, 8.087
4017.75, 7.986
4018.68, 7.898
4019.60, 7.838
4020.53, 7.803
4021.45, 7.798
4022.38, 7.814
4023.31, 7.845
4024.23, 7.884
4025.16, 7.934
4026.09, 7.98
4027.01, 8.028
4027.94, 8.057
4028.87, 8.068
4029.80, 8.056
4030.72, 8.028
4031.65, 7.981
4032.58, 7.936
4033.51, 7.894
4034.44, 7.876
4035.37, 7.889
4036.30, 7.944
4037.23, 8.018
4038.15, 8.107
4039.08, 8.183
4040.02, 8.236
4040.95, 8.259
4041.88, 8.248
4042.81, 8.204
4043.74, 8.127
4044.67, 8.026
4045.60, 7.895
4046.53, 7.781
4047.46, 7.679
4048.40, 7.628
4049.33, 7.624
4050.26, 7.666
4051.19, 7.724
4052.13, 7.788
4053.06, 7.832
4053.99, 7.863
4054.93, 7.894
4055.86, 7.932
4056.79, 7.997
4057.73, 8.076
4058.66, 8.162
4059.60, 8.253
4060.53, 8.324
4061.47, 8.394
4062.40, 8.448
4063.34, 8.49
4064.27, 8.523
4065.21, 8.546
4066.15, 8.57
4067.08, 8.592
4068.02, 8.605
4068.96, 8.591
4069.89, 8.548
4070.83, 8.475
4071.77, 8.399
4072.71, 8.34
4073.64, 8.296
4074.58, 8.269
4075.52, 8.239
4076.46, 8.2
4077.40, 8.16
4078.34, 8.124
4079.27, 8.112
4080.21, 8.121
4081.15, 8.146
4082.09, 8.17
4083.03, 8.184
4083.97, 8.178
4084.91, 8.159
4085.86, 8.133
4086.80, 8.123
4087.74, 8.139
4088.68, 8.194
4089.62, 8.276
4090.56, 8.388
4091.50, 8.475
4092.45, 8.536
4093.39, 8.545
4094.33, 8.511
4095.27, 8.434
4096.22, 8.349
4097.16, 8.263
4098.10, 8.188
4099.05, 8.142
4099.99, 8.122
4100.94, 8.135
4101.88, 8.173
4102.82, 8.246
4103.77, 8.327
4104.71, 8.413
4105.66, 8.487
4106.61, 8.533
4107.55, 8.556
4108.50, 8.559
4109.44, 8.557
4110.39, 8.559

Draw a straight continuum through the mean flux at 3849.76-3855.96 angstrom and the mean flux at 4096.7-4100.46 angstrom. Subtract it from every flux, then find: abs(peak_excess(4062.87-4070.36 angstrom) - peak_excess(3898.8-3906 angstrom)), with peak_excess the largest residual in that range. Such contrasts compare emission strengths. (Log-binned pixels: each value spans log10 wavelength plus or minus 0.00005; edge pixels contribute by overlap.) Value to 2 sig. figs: 0.32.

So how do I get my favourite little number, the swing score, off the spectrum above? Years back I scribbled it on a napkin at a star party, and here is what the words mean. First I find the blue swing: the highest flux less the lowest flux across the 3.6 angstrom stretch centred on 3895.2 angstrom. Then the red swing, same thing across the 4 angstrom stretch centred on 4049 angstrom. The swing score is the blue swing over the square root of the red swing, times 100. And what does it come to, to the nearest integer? 28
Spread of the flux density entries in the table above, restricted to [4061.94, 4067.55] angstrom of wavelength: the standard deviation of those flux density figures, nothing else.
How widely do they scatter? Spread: 0.05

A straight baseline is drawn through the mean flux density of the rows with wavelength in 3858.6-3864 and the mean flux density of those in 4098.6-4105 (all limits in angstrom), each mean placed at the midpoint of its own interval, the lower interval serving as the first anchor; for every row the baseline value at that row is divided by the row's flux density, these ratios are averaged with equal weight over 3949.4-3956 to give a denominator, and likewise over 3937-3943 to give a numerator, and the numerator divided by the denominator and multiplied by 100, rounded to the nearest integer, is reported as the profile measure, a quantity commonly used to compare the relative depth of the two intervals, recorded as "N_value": 107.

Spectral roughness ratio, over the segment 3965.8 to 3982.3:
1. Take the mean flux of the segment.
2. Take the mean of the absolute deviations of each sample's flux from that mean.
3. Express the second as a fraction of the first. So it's 0.0503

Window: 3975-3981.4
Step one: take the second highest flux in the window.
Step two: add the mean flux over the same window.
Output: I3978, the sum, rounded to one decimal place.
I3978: 15.9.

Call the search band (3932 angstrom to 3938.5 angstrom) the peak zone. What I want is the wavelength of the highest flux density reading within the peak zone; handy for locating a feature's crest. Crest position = 3932.63 angstrom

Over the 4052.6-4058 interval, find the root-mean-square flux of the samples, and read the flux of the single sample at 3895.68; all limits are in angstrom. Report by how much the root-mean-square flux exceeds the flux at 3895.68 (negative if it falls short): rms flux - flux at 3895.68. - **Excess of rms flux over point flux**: -0.38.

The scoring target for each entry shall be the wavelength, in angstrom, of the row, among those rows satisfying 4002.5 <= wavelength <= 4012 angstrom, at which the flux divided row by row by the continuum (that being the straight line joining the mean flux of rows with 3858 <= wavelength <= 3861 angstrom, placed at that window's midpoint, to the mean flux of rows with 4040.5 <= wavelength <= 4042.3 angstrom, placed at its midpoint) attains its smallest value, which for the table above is 4006.66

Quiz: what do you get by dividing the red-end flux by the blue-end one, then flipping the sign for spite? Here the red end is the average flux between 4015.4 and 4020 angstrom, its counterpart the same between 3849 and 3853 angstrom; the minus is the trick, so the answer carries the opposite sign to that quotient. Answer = -0.93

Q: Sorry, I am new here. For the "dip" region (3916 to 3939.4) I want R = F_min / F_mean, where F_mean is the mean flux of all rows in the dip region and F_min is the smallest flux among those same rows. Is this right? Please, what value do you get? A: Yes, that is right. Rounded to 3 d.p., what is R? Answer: 0.960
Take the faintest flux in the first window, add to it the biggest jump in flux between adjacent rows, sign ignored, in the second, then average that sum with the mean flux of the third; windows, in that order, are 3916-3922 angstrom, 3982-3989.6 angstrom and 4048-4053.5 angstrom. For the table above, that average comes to 7.92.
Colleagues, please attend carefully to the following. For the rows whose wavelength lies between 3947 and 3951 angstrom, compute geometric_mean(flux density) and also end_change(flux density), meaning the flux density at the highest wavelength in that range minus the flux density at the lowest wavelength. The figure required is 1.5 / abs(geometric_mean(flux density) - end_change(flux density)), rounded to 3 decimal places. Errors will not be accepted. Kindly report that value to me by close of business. 0.182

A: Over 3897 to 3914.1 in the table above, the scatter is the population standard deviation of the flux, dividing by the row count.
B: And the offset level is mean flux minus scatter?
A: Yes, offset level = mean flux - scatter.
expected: 8.5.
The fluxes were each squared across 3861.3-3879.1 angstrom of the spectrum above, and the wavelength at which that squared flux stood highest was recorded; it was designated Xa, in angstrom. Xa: 3867.08 angstrom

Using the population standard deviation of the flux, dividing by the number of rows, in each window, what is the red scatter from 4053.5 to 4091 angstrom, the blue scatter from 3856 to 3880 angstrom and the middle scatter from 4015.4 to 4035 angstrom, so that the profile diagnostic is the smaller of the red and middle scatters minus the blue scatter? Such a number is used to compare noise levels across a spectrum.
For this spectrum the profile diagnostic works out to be -0.19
